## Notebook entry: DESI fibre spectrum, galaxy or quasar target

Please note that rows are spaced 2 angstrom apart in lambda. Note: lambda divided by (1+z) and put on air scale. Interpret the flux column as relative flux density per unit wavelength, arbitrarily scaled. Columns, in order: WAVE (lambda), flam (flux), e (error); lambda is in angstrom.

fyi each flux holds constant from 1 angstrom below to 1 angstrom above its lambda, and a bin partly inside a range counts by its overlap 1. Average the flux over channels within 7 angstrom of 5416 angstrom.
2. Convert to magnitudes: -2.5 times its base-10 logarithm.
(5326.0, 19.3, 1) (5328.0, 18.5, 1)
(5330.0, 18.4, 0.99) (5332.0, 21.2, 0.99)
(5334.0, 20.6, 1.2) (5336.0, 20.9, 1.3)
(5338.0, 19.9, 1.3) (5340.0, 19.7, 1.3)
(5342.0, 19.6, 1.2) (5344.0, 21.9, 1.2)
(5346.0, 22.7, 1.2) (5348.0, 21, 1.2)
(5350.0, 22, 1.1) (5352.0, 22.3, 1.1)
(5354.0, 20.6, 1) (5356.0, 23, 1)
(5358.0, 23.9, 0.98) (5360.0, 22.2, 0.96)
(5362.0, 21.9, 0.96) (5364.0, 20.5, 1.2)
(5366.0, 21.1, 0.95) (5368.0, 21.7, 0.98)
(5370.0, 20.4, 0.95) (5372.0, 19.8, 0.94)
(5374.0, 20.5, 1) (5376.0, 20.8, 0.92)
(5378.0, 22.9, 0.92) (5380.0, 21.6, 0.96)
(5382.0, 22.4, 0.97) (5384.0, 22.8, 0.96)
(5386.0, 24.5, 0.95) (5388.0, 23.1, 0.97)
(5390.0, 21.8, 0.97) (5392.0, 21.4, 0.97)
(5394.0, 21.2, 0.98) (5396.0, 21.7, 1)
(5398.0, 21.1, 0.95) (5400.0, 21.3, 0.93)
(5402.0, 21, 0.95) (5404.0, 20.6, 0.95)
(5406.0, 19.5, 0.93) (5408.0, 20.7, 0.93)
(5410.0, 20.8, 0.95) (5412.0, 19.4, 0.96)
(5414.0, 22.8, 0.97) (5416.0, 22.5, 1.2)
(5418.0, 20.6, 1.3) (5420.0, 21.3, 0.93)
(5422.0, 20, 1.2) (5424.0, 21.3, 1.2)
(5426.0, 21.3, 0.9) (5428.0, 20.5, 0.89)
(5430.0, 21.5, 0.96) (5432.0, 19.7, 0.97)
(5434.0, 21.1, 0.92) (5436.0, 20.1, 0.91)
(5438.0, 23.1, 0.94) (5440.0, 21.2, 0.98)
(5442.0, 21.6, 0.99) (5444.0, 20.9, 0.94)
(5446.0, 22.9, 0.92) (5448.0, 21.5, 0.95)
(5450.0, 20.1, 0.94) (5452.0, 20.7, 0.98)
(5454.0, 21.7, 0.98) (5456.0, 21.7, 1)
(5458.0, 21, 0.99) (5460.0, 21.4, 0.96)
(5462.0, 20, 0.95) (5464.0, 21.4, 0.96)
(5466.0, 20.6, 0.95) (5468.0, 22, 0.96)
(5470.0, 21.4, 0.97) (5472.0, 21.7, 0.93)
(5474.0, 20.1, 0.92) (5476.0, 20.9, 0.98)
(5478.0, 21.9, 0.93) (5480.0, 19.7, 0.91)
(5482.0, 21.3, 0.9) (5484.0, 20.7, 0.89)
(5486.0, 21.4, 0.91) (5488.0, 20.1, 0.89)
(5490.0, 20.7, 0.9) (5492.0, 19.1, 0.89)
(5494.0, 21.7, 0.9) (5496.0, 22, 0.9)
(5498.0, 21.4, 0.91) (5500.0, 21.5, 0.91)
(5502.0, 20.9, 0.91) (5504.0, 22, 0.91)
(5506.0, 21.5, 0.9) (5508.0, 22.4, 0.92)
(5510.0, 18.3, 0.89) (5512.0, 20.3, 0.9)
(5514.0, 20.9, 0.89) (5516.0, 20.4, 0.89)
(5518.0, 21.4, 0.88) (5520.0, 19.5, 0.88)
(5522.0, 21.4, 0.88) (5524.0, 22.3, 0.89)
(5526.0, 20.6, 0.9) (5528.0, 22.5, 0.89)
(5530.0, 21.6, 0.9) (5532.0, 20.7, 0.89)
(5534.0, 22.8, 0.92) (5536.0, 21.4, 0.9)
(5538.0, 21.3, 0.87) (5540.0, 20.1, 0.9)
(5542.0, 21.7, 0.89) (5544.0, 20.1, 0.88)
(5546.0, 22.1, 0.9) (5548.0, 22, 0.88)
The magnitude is -3.31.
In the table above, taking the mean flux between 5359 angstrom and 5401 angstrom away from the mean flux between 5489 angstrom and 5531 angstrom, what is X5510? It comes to -0.6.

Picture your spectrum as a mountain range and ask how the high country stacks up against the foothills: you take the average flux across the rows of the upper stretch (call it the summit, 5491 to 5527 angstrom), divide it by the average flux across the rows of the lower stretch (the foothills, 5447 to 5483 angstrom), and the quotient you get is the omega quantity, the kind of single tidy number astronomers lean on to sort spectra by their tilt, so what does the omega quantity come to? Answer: 0.996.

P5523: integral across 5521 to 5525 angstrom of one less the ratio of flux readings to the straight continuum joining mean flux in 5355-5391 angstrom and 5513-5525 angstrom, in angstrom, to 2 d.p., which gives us -0.17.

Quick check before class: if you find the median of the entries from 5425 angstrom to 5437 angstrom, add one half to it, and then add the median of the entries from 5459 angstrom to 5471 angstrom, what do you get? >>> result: 42.7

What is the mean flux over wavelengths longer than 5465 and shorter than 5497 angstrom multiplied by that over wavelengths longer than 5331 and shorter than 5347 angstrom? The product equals 436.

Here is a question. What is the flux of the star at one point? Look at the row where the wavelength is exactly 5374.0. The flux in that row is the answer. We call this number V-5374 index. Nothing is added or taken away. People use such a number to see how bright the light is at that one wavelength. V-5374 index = 20.5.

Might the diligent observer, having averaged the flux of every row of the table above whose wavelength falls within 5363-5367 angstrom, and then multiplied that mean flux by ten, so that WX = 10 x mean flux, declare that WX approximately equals 208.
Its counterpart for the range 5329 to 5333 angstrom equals 198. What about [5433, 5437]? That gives 206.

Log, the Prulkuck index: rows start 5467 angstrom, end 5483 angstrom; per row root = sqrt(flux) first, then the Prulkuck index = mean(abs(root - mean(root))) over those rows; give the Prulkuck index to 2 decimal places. 0.07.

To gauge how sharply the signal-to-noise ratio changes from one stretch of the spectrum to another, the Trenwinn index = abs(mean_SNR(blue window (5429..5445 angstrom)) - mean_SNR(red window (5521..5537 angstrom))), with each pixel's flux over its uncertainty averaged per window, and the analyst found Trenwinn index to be 1.9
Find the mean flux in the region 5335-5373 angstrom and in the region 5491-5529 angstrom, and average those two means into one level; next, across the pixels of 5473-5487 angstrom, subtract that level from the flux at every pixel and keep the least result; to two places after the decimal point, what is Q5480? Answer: -1.49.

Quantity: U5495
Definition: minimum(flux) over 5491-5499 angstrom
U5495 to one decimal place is 19.1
